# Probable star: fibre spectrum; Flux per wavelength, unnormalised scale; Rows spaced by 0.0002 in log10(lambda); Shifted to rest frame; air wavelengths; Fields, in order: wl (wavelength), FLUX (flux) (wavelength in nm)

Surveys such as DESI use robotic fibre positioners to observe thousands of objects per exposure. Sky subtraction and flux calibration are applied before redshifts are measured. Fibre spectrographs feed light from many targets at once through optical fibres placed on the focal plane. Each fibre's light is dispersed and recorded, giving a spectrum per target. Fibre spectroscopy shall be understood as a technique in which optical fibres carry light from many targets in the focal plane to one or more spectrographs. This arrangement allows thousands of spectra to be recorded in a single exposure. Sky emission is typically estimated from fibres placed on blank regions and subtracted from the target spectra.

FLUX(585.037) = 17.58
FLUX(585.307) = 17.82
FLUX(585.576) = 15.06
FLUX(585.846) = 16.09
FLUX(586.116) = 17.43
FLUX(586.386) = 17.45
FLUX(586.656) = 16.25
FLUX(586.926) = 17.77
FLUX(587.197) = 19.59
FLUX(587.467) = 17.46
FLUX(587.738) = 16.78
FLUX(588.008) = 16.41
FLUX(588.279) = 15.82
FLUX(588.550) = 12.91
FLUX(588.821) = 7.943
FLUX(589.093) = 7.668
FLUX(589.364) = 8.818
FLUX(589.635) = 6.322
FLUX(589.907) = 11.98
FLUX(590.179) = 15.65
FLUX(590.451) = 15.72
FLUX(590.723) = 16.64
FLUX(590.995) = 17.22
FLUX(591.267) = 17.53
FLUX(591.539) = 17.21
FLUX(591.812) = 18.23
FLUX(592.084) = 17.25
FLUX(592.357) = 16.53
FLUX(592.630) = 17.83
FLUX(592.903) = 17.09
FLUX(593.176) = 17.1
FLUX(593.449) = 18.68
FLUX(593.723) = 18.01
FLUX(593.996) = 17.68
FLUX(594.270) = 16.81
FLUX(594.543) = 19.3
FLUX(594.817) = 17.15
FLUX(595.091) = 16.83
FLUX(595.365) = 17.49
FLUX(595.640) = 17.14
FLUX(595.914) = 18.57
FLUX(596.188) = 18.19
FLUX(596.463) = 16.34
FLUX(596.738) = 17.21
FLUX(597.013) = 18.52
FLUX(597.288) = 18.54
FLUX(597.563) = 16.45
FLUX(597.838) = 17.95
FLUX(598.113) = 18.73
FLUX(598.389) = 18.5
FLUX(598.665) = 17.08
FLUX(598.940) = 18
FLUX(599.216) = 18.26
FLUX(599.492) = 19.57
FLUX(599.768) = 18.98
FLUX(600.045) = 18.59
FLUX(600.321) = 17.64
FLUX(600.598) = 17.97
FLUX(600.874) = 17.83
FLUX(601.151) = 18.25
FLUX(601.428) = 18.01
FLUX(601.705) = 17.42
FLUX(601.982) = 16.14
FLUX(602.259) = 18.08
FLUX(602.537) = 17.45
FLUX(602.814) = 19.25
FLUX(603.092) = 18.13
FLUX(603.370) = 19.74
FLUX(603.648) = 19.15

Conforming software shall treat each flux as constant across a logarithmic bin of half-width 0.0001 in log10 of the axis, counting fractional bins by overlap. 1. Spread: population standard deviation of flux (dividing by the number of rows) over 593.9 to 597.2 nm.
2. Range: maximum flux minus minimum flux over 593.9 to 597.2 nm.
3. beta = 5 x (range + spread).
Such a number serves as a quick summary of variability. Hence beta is 19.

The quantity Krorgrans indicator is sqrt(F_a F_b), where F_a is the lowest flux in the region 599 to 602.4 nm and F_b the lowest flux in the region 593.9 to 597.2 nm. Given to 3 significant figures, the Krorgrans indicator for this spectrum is 16.2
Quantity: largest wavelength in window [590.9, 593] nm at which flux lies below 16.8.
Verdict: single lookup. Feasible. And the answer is 592.357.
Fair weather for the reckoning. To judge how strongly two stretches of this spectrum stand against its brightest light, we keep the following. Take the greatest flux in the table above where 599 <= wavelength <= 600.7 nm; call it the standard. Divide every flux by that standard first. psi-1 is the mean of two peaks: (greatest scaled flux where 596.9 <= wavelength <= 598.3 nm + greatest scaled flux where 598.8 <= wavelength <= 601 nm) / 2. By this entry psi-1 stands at 0.98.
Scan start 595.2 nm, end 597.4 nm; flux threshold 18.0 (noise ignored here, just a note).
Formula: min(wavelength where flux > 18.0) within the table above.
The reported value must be 595.914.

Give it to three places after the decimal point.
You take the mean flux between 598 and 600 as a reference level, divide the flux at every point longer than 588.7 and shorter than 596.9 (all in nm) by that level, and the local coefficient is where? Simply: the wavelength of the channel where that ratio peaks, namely 594.543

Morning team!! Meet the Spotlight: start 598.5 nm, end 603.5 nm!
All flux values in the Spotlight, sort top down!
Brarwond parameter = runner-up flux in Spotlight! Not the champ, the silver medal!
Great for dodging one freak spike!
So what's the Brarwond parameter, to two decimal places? 19.57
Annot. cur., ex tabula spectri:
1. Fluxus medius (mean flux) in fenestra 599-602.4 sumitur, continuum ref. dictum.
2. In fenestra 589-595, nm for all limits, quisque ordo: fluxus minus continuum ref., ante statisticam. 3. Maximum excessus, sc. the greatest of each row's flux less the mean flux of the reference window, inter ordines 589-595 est 1.2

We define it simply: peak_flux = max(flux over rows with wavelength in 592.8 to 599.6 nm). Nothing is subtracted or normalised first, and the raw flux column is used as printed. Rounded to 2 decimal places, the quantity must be 19.57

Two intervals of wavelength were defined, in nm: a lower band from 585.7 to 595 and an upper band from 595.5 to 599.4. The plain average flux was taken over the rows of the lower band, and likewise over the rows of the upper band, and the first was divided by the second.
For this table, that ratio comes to 0.888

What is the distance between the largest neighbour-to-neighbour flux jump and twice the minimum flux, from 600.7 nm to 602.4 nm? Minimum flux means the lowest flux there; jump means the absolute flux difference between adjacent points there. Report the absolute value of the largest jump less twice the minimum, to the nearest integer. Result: 30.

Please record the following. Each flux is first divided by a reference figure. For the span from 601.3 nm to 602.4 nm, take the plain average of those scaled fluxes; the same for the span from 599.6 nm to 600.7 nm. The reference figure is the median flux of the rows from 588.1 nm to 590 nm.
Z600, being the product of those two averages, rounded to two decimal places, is 4.10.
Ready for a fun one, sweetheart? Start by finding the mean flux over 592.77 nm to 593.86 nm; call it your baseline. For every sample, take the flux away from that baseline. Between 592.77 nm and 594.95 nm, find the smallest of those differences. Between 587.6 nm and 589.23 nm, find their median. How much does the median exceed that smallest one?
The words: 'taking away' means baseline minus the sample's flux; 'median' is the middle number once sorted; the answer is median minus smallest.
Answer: 4.9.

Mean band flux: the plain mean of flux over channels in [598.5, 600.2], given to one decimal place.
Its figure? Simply 18.4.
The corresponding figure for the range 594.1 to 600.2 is 17.9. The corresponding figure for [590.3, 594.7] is 17.4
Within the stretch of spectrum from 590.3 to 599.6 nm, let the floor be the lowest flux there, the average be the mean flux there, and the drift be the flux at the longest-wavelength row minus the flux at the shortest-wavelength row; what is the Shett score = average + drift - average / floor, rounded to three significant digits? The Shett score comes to 20.4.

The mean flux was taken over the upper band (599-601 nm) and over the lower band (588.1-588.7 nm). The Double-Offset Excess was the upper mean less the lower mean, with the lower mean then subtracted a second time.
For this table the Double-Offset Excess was -10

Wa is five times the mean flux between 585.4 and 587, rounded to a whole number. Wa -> 83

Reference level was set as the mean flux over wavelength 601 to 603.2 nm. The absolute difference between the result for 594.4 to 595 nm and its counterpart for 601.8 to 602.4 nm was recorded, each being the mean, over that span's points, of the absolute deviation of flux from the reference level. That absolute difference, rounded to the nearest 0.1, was 0.1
